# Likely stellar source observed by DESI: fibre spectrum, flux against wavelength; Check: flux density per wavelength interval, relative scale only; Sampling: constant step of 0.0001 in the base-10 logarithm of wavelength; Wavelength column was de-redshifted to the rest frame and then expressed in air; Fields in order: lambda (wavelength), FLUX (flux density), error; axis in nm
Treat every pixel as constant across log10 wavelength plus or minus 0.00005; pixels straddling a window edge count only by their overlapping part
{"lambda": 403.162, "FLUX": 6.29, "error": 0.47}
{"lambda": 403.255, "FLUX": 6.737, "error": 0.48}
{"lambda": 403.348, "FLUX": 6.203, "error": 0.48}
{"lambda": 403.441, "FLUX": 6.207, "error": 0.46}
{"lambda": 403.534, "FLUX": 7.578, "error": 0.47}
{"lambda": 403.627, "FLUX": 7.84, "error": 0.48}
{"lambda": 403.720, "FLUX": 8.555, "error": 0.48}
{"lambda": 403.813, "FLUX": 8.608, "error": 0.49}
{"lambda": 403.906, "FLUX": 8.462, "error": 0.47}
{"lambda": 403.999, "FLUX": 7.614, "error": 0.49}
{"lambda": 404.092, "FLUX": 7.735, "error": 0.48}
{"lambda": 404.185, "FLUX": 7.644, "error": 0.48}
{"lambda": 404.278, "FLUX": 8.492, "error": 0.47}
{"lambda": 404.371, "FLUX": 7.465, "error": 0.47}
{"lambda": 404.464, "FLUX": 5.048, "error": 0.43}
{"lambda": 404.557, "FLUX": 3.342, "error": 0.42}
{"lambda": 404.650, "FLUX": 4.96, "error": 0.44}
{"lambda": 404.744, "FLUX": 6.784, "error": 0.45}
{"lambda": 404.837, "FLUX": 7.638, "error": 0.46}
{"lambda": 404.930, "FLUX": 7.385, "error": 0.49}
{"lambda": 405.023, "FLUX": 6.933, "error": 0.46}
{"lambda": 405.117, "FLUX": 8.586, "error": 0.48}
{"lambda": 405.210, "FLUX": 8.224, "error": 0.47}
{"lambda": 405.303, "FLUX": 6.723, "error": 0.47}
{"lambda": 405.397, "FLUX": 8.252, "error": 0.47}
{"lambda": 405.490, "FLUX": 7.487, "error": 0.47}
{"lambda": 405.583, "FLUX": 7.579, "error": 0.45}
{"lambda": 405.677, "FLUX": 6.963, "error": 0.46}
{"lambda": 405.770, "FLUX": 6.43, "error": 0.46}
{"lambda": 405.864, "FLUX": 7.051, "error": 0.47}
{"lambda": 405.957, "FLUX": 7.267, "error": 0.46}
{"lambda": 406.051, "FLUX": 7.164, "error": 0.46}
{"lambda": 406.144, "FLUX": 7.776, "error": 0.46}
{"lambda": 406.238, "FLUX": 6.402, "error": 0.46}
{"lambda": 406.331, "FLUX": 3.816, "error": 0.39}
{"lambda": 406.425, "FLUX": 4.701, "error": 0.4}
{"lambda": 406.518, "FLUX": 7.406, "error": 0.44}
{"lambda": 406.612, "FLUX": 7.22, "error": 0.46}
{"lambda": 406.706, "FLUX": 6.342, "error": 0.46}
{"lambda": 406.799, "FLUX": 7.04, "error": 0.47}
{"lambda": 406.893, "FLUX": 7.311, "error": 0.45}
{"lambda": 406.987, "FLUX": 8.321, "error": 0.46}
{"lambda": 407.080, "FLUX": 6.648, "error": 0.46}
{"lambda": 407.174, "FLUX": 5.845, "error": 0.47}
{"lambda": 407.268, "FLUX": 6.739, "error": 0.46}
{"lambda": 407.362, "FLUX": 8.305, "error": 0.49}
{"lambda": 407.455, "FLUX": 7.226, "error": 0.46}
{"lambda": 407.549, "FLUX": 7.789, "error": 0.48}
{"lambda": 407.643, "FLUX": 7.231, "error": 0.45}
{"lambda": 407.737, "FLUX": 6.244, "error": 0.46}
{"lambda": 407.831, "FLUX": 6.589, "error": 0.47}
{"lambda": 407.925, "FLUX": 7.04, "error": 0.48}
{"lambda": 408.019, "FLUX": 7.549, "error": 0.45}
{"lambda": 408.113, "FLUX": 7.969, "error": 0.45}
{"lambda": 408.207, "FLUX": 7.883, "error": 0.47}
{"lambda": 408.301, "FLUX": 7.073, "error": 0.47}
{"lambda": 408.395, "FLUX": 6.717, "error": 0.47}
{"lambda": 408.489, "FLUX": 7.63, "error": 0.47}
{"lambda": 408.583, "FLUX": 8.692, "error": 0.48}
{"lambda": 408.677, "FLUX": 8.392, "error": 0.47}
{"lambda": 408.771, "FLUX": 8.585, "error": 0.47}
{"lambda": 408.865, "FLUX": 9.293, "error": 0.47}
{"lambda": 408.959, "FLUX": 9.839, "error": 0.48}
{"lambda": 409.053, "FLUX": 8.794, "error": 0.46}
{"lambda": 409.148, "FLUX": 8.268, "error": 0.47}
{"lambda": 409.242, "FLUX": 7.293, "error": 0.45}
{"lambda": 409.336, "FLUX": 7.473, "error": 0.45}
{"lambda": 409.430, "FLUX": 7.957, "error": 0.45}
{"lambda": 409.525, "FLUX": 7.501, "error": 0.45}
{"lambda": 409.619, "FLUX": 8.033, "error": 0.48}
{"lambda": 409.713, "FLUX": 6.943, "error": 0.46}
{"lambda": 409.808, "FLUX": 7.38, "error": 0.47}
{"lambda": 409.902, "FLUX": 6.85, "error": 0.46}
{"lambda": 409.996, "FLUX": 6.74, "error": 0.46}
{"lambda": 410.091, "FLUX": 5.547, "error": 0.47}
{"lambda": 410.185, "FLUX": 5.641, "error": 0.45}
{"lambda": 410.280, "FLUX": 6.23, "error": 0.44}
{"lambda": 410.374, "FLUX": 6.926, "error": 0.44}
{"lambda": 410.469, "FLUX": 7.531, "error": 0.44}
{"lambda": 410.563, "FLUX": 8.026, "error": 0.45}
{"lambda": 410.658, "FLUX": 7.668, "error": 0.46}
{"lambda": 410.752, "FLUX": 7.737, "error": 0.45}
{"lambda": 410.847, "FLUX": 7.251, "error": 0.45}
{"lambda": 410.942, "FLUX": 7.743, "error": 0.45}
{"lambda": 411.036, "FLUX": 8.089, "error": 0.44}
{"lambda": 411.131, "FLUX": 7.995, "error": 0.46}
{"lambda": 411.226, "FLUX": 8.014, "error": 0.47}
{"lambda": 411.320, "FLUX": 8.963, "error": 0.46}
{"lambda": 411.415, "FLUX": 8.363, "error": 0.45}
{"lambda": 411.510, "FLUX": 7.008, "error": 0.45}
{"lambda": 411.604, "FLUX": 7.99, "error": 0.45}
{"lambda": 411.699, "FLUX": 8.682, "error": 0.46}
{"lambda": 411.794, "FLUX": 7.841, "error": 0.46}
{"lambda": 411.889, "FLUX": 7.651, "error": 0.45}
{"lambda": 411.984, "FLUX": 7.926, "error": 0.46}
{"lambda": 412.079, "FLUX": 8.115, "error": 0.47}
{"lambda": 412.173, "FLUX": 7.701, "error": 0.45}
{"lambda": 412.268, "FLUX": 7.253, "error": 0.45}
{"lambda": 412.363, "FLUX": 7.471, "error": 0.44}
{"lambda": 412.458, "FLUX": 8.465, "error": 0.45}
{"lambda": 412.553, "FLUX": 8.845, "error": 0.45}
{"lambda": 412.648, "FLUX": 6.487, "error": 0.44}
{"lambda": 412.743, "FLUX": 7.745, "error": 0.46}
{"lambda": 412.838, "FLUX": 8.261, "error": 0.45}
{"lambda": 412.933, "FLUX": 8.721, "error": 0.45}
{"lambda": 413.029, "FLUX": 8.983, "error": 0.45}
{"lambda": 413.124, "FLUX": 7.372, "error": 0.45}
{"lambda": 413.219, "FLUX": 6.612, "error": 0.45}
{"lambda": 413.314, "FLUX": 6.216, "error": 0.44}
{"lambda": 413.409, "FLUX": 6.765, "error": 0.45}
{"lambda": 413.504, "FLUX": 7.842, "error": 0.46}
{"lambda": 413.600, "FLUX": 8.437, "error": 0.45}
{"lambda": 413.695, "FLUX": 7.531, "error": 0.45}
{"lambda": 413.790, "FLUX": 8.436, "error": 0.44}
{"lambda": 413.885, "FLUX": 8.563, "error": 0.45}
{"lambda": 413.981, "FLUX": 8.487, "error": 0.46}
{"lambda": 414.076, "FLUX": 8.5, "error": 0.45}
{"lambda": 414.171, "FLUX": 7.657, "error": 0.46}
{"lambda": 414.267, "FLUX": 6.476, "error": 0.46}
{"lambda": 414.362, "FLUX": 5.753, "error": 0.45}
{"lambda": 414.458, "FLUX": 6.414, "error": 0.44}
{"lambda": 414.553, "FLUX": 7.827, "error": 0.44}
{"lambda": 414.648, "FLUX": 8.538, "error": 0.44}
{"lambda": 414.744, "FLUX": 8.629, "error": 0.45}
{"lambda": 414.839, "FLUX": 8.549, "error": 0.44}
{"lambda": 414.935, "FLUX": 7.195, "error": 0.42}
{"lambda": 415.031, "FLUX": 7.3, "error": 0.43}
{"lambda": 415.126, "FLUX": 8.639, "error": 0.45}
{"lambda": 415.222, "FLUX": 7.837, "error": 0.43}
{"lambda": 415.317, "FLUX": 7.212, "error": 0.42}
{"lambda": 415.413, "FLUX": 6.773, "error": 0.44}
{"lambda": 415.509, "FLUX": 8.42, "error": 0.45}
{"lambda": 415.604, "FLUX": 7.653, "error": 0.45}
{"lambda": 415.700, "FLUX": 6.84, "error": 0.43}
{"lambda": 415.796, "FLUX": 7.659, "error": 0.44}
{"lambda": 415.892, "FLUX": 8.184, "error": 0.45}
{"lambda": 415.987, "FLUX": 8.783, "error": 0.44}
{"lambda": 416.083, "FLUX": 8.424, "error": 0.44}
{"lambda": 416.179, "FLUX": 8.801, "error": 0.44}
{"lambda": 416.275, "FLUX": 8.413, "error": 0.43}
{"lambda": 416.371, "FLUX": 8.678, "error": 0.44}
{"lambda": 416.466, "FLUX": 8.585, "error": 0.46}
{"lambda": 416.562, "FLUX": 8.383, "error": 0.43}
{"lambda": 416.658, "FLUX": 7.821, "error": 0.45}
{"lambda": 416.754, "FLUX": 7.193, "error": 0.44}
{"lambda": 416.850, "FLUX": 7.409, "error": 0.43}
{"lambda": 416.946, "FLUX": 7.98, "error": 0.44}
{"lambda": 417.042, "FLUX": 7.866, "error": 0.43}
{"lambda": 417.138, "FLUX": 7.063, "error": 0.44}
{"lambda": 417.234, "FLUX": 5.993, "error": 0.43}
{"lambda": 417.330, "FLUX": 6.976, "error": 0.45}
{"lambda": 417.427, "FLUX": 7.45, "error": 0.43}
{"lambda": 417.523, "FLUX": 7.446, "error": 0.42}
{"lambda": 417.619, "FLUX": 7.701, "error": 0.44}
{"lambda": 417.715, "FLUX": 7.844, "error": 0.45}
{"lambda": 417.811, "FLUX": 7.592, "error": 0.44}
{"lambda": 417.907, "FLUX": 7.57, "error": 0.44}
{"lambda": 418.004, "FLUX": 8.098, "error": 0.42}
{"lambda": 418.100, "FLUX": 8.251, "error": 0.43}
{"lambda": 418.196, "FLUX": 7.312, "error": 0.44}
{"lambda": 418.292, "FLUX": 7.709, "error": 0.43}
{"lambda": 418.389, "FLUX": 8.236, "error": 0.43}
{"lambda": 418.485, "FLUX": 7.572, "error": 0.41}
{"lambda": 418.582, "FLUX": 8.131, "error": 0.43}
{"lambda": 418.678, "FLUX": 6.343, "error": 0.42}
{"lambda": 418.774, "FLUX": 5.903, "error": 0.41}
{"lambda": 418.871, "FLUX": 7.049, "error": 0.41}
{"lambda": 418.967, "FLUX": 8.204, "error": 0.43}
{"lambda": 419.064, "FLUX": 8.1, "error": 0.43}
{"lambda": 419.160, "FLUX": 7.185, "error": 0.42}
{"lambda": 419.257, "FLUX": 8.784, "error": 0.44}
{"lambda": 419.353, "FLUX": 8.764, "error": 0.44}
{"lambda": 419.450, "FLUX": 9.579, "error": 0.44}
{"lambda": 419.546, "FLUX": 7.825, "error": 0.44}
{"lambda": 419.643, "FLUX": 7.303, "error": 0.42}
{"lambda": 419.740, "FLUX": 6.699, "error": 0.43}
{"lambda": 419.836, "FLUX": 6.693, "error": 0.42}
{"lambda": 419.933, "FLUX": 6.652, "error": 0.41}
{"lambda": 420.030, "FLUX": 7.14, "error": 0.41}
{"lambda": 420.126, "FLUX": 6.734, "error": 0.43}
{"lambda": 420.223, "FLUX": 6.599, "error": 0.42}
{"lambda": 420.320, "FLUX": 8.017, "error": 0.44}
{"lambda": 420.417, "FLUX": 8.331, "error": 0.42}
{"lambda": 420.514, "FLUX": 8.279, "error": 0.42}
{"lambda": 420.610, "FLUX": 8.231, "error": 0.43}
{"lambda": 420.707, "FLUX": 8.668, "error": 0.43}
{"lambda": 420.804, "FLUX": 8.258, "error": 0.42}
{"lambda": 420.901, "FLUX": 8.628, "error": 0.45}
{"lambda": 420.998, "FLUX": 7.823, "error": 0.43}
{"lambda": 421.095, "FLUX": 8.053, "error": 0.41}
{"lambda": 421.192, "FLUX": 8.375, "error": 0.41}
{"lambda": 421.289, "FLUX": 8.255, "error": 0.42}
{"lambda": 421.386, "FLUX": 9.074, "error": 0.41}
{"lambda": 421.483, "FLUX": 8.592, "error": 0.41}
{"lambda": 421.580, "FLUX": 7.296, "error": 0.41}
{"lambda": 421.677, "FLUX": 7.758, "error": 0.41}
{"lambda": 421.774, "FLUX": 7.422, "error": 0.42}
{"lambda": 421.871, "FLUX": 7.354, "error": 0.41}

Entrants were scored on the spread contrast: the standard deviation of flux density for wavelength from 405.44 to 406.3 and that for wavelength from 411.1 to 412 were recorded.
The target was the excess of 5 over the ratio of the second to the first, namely 3.9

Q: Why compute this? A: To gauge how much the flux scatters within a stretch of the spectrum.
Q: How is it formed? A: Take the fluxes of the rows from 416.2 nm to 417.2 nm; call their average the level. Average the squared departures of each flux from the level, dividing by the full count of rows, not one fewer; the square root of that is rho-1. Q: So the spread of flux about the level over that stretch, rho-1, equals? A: 0.55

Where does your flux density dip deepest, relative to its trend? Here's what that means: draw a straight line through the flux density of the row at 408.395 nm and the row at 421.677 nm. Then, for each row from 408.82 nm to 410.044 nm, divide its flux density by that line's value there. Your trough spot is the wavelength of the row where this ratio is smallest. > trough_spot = 409.996 nm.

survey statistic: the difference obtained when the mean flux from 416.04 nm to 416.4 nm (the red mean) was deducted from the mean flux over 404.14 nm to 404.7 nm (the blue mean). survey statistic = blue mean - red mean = -2.4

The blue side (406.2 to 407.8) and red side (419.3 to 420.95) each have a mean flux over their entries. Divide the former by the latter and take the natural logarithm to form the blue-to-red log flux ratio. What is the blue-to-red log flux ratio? -0.14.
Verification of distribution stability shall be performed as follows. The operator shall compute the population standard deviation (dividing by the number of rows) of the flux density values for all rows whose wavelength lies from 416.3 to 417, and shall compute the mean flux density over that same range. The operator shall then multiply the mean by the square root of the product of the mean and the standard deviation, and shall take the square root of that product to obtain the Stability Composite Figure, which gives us 4.07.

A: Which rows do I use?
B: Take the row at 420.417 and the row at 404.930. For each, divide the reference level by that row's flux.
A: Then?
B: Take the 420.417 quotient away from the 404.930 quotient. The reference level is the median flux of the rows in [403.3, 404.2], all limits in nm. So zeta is 0.12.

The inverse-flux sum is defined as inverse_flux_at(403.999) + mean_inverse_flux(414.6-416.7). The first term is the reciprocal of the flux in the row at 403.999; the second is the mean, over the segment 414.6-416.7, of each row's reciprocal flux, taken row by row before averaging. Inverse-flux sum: 0.256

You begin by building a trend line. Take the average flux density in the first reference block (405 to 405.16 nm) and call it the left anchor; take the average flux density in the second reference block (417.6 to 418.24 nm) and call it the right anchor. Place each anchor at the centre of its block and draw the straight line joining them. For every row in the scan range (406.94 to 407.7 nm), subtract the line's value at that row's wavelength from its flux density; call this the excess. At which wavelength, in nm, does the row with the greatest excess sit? 406.987 nm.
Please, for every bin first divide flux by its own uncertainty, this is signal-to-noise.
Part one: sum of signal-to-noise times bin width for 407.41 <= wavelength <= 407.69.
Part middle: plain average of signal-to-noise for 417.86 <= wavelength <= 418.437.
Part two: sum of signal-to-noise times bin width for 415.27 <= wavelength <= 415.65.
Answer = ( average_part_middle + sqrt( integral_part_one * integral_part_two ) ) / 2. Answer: 11.8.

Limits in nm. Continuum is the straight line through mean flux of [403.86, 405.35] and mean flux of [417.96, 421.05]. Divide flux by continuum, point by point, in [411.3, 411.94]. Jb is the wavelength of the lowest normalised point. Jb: 411.510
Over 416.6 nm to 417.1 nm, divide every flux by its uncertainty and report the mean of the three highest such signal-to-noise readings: 17.9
